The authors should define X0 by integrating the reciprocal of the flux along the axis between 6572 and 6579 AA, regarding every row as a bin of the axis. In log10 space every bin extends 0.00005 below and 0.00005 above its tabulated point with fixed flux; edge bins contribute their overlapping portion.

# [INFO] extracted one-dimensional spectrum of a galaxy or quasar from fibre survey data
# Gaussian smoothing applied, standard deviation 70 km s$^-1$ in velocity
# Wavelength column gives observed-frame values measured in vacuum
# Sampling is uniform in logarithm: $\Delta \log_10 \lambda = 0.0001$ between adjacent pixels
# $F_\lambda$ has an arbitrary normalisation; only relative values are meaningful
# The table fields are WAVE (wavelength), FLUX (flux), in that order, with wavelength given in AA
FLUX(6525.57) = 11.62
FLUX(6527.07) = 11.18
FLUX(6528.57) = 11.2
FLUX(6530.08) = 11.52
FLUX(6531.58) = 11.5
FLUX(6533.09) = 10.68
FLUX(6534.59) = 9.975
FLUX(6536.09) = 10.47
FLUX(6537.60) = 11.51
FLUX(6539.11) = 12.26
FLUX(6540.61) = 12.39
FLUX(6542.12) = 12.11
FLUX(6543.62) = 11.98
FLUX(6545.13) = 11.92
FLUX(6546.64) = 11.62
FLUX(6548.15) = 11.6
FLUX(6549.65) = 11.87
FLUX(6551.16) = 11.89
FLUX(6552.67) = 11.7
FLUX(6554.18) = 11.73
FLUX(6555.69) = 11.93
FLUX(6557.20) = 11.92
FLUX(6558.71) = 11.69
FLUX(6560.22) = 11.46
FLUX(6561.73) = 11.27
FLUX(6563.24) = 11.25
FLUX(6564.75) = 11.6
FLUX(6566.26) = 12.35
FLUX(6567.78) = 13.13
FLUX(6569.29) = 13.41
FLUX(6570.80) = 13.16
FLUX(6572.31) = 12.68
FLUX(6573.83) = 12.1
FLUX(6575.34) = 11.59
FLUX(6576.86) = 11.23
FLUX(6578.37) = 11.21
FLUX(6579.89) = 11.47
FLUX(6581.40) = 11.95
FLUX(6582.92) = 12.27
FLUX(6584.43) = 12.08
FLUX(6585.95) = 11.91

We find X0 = 0.60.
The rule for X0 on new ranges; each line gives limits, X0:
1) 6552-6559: 0.59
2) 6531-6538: 0.65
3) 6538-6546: 0.66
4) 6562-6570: 0.65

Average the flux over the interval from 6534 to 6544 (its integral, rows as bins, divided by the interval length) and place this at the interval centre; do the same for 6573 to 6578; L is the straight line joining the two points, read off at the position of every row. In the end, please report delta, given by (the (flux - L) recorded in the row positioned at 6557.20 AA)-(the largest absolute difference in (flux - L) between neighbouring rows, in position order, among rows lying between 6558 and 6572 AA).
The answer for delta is -0.4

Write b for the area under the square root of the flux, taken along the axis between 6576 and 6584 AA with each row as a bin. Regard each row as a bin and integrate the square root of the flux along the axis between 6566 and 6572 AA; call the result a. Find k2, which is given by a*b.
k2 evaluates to 591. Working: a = 22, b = 27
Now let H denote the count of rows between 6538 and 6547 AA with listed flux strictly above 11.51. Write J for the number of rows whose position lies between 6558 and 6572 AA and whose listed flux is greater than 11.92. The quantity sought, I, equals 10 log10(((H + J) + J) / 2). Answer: 8.5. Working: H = 6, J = 4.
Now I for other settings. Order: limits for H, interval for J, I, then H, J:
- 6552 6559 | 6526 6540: 5.4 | 5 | 1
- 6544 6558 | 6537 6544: 9.3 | 9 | 4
